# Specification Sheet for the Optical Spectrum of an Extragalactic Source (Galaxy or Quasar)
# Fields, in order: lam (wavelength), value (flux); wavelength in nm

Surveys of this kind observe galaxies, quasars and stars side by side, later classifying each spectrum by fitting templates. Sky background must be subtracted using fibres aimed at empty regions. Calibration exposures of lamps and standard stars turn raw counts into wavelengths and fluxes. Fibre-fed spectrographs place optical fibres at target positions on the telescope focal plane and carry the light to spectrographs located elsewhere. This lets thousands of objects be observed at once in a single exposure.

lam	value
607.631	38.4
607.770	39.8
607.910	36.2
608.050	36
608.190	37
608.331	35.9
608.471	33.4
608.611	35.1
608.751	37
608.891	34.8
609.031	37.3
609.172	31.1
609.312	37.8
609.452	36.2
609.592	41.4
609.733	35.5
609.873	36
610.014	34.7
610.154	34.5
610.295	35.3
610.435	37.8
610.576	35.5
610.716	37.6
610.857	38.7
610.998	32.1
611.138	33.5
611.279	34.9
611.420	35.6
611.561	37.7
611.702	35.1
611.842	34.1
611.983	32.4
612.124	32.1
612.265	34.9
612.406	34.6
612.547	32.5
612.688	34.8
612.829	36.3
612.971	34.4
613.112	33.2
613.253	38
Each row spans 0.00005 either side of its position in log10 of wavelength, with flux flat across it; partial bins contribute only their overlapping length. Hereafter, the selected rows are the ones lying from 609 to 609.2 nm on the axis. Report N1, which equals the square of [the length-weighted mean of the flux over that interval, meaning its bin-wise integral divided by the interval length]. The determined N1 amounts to 1164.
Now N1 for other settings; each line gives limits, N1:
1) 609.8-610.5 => 1272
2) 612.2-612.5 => 1195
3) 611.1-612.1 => 1202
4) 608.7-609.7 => 1330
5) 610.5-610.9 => 1381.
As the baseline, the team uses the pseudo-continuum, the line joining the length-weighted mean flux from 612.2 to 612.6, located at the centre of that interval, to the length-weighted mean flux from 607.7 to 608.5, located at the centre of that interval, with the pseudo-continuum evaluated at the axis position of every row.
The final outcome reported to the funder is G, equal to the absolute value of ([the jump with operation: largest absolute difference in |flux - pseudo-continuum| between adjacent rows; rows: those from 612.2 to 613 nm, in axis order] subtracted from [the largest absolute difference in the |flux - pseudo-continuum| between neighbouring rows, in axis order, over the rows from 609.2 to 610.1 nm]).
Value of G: 3.8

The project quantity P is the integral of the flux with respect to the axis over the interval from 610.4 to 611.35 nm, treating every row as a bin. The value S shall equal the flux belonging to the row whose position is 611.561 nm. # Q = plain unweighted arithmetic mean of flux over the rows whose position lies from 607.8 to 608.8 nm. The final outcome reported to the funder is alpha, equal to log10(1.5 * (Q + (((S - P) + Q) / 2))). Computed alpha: 1.92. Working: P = 33.9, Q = 35.8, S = 37.7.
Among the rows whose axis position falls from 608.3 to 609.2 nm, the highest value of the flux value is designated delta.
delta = 37.3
